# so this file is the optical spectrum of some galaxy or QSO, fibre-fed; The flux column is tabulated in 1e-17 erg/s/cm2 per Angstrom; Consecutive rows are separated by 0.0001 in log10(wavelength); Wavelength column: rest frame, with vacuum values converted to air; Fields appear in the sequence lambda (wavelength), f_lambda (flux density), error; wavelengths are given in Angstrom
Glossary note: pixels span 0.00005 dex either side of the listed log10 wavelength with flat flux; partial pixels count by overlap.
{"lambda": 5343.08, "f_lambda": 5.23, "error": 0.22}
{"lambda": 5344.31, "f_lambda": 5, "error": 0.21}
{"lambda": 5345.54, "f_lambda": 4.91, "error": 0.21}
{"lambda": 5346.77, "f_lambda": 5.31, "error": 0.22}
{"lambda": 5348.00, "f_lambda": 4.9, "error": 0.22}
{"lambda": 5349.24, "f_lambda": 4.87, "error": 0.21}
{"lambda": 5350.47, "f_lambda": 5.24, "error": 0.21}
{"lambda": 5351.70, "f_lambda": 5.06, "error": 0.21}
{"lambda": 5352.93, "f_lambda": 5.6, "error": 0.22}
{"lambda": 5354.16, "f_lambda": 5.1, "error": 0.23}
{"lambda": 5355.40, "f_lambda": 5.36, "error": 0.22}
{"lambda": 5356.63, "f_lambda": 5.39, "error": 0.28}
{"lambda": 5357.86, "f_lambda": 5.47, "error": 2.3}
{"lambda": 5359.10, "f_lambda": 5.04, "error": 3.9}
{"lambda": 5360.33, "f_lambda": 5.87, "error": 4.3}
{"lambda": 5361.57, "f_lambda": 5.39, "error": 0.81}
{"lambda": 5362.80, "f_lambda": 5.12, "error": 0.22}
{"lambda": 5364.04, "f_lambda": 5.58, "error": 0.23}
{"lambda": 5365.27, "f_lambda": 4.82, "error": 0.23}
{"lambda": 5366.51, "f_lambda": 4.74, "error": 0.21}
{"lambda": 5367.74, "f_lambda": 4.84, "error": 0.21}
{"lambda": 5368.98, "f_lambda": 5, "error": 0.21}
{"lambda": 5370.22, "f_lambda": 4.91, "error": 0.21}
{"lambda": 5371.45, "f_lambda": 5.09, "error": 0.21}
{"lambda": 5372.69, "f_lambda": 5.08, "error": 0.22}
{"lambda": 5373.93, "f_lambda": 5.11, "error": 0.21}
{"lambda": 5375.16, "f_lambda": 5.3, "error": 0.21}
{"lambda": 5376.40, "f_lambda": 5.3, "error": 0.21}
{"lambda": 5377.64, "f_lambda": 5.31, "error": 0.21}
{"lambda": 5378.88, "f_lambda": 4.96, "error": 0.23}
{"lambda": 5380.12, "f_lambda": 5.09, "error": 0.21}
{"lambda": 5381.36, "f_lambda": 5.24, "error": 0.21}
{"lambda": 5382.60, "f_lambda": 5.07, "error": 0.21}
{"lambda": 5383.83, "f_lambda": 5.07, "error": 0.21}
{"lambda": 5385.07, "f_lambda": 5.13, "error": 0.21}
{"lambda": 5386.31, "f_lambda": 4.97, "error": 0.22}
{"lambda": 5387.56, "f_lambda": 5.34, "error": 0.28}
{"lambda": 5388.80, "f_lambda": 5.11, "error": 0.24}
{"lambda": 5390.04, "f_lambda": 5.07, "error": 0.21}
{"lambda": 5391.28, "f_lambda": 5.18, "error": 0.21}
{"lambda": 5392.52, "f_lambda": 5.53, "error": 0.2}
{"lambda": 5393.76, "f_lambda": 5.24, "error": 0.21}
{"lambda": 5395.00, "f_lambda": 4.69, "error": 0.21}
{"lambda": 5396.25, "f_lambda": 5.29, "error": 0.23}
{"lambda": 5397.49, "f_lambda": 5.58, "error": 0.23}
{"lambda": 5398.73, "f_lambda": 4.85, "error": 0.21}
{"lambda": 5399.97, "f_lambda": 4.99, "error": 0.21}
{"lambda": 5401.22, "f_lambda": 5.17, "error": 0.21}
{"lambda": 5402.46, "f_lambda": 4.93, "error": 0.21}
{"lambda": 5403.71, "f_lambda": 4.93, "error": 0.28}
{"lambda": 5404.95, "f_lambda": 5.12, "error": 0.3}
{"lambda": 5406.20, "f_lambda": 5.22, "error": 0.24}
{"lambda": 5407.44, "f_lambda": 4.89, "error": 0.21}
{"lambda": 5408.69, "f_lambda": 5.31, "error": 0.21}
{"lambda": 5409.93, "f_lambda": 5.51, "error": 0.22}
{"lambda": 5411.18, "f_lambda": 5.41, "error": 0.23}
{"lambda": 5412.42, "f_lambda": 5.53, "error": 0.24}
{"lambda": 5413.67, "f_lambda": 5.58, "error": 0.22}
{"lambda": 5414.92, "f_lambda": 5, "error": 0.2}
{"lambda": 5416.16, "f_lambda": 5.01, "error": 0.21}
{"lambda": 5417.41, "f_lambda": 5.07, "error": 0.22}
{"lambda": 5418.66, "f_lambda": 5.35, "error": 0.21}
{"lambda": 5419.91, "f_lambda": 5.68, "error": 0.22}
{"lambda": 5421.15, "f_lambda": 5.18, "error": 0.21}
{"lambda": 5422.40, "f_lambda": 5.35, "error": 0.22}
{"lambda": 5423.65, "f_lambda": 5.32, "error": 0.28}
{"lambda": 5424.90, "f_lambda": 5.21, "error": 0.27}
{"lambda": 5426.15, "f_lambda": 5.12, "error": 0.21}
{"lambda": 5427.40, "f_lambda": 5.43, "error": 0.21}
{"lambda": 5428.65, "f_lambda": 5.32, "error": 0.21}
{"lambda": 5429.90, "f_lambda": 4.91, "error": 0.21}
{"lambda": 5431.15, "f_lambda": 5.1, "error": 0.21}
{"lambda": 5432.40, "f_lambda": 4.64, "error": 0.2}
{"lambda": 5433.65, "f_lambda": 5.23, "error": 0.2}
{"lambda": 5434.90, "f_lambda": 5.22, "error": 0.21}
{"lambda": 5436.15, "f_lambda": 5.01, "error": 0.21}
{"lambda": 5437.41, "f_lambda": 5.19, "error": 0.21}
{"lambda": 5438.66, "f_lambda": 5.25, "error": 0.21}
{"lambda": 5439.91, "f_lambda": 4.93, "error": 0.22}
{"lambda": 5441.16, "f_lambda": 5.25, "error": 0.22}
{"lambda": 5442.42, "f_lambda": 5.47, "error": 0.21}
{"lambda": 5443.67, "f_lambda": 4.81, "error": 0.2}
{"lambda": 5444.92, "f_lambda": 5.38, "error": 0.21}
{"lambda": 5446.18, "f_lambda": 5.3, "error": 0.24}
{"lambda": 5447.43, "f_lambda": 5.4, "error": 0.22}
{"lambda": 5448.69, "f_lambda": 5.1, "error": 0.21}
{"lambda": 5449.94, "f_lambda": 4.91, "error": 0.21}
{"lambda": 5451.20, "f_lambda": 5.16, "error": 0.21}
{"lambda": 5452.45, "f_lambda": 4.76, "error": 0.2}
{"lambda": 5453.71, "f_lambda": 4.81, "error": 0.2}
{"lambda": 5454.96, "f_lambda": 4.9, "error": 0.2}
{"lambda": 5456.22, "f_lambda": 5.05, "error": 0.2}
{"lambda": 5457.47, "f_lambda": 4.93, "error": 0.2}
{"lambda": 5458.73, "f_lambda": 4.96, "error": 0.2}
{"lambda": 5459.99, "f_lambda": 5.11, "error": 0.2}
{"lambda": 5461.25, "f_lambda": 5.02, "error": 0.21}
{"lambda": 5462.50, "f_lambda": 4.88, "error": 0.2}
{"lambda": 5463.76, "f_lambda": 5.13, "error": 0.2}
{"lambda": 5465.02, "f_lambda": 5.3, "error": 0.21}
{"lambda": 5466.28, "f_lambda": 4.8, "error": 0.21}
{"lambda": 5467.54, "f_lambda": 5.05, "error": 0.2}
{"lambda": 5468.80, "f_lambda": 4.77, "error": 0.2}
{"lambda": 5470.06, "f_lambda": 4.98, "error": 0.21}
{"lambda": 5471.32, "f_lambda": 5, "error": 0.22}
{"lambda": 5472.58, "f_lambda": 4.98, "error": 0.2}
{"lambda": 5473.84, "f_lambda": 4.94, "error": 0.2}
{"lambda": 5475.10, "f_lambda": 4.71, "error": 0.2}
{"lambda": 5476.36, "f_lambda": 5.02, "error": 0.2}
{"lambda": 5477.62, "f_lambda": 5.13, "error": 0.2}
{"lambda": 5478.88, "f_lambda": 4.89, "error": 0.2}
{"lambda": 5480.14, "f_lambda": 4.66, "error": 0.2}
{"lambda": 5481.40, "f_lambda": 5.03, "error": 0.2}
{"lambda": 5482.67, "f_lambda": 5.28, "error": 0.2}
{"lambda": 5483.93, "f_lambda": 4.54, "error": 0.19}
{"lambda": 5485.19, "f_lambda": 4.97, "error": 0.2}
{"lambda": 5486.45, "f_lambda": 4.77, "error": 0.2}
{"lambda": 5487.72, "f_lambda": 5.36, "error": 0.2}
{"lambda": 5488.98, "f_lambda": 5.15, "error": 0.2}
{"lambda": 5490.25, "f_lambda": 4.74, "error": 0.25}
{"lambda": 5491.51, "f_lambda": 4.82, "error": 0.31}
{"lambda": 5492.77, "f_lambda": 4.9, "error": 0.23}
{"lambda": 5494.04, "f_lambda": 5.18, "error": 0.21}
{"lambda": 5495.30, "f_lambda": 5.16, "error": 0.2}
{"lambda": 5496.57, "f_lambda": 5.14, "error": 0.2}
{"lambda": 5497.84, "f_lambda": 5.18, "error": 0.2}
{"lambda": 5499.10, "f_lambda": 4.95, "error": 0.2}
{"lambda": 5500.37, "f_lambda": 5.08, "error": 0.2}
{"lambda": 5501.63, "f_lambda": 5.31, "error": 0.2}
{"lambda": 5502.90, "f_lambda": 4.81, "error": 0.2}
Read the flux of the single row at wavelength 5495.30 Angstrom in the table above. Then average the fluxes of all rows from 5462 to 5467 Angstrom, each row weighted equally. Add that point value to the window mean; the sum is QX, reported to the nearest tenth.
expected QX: 10.2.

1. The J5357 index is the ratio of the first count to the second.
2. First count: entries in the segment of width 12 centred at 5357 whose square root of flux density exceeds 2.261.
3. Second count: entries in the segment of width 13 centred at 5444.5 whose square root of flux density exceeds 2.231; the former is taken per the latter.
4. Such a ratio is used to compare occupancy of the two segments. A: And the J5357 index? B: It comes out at 1.00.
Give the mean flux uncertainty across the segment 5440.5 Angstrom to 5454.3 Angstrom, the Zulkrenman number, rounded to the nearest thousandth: 0.212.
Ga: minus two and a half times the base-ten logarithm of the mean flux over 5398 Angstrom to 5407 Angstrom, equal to -1.75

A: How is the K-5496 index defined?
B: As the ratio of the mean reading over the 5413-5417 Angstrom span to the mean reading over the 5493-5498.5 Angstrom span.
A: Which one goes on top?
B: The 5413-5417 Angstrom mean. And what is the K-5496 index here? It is 1.01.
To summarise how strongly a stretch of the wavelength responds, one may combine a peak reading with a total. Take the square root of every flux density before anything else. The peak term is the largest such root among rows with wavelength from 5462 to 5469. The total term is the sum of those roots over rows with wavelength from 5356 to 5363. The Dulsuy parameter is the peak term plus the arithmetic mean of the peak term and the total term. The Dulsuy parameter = 10.4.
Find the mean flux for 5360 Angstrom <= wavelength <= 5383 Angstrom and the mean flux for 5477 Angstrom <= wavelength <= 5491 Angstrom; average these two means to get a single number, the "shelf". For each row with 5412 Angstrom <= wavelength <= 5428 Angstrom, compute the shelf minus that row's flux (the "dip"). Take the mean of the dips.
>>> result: -0.24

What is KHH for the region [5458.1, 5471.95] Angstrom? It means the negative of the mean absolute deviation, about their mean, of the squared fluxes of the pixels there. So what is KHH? -1.1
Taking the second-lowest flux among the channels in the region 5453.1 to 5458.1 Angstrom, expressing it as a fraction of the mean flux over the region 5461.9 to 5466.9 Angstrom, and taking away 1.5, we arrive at -0.525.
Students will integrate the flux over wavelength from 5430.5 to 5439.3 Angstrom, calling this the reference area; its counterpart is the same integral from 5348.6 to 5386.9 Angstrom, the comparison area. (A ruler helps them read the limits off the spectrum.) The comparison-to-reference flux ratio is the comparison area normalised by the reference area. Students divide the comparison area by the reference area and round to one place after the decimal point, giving 4.4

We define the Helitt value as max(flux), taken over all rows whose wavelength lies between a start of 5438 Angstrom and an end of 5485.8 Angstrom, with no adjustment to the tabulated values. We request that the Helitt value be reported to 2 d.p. 5.47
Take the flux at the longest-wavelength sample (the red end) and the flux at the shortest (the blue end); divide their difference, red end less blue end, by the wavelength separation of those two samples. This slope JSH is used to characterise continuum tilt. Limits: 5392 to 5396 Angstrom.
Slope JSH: -0.339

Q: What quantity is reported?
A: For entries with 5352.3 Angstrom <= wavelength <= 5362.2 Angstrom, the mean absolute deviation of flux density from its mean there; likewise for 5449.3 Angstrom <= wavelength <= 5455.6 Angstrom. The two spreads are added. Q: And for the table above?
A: 0.28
